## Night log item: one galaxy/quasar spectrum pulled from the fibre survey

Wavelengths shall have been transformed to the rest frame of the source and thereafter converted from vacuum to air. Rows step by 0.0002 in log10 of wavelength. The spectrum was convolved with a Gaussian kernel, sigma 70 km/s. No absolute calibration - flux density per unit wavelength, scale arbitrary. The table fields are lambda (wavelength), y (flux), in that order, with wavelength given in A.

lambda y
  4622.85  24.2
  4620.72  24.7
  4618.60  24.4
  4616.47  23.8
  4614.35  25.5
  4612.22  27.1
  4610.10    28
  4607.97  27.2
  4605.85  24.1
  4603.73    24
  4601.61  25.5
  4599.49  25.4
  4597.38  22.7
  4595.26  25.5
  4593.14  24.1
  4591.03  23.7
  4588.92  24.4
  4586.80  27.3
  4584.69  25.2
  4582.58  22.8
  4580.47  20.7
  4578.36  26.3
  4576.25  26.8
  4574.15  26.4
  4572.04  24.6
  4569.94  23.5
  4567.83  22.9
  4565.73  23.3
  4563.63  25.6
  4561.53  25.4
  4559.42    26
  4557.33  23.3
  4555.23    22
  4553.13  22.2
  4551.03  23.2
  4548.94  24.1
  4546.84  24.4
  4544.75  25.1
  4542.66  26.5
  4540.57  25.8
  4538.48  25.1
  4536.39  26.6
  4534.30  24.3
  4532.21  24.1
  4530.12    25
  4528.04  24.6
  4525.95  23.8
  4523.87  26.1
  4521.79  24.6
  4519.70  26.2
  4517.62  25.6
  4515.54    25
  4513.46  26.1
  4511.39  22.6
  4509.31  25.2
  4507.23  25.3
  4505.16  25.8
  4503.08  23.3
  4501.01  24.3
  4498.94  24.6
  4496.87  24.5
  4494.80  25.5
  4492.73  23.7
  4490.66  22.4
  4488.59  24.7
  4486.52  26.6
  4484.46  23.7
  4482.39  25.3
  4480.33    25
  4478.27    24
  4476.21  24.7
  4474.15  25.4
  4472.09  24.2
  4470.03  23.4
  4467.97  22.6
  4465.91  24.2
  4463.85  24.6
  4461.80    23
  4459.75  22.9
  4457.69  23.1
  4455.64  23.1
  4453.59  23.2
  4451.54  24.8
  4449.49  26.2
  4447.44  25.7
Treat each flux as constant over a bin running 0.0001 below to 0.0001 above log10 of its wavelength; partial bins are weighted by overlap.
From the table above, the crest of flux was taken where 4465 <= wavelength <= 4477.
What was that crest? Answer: 25.4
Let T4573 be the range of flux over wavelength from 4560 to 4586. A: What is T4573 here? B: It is 6.1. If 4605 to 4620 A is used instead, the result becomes 4.2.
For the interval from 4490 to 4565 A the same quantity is 4.6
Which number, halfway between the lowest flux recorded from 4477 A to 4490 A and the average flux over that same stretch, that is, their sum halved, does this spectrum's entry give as 24.3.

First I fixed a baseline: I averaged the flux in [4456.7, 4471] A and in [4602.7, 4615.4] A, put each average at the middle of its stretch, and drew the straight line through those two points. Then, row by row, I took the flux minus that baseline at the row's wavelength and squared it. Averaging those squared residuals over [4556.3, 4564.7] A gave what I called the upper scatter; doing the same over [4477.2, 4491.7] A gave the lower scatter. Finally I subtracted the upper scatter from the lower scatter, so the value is 1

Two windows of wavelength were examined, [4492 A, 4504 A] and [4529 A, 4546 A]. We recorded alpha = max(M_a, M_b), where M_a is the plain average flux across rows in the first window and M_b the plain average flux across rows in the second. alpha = 25.3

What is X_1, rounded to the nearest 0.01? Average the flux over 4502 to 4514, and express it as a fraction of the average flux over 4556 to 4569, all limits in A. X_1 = 1.01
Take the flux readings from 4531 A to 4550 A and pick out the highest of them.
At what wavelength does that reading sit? 4536.39 A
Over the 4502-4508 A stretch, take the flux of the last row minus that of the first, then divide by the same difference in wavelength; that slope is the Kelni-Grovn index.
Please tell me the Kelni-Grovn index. 0.48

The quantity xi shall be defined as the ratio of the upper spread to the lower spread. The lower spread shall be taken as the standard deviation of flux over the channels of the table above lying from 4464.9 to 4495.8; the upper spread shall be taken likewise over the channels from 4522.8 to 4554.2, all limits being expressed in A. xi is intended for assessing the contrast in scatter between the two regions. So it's 1.08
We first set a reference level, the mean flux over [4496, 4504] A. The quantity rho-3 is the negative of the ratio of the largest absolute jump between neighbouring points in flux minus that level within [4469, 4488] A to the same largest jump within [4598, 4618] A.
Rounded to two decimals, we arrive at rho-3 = -0.94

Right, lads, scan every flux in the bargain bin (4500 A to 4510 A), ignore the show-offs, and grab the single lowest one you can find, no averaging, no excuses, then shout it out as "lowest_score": 23.3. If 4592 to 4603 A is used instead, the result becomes 22.7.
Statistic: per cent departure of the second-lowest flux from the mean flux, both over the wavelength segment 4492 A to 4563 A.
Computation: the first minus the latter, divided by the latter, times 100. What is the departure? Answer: -10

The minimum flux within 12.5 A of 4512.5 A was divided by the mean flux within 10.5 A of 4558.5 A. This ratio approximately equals 0.95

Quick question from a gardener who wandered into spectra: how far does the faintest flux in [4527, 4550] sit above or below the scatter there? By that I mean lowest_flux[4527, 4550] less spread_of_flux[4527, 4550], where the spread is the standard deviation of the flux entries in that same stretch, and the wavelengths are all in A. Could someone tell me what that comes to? 23.2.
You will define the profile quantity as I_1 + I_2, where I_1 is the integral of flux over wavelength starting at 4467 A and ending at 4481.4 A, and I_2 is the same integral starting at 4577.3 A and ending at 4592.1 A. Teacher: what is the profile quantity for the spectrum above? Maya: 709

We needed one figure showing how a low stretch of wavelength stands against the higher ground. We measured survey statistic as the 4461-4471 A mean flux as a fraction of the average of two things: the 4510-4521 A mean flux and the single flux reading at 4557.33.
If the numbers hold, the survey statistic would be 0.97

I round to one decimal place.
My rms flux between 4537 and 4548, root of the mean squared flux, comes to 25.4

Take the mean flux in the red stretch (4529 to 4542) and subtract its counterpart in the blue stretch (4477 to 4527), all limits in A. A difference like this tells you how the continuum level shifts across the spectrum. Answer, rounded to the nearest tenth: 0.4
